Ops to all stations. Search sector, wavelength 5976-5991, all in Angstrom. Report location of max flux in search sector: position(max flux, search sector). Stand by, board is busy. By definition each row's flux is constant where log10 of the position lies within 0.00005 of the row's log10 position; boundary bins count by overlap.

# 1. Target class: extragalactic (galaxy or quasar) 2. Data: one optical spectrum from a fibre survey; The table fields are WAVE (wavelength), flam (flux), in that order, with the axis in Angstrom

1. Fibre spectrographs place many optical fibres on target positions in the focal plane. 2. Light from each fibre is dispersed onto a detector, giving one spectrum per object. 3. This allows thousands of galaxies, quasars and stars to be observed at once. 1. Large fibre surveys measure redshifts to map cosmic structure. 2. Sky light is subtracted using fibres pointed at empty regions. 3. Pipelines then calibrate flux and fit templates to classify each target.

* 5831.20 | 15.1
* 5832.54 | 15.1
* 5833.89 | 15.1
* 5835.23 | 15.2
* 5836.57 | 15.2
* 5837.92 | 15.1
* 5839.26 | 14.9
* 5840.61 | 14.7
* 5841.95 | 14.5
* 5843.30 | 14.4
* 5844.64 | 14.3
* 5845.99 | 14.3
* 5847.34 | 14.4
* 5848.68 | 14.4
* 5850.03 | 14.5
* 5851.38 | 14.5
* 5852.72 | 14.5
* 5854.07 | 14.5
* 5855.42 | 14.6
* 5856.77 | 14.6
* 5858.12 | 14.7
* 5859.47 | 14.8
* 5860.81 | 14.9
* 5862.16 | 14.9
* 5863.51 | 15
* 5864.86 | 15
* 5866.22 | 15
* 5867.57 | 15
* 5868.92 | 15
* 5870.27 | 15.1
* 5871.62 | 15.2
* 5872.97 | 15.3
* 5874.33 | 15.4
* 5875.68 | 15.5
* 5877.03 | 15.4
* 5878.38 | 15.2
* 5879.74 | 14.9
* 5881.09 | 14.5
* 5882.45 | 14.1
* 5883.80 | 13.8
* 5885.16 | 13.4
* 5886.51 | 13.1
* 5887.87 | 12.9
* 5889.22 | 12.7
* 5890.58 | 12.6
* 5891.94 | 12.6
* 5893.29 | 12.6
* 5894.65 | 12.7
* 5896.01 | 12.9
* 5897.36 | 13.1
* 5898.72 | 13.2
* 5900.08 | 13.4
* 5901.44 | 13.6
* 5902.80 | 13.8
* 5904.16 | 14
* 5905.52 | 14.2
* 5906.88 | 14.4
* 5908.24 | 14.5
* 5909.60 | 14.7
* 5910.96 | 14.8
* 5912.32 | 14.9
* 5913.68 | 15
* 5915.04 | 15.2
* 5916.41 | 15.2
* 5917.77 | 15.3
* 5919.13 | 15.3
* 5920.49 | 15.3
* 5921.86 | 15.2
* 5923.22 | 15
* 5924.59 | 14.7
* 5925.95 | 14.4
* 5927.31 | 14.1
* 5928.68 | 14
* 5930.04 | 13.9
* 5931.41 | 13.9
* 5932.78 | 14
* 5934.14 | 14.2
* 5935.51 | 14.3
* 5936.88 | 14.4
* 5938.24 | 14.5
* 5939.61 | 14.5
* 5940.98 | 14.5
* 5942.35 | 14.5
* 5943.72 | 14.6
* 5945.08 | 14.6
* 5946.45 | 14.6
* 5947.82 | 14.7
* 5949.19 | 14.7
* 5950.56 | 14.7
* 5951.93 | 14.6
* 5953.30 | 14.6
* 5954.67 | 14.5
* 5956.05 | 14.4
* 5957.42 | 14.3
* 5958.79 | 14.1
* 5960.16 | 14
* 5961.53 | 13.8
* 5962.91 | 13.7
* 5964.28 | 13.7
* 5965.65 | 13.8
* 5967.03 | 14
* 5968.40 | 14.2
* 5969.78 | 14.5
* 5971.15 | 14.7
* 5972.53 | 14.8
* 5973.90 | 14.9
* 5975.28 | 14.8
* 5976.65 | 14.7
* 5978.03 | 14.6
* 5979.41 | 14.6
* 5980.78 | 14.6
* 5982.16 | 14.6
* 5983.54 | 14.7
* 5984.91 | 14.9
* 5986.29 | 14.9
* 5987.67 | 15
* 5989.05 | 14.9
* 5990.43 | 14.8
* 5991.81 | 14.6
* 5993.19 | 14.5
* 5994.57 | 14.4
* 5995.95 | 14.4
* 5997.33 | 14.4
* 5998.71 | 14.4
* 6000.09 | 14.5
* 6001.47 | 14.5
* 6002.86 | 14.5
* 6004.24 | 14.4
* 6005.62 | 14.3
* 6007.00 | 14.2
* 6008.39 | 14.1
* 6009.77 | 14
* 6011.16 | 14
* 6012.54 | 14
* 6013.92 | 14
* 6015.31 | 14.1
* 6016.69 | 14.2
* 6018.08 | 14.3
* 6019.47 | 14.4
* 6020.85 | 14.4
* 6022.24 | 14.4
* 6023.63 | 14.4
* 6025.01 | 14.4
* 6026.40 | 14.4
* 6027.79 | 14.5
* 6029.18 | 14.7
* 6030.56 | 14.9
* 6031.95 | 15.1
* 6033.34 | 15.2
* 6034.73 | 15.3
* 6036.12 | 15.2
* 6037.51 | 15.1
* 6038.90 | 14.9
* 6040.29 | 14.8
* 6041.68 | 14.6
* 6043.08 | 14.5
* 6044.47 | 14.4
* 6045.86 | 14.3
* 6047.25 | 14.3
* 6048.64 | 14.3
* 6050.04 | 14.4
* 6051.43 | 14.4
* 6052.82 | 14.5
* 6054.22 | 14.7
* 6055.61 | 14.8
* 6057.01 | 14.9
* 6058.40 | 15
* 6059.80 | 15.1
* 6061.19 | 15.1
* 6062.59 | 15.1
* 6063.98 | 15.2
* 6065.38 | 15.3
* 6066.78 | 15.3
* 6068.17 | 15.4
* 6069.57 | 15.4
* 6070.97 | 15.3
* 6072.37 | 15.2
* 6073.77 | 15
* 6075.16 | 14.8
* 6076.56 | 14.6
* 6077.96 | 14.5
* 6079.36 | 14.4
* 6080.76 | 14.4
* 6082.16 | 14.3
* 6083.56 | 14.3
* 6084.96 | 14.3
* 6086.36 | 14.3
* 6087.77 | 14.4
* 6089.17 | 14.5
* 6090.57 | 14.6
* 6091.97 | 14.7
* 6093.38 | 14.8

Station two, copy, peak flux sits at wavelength 5987.67 Angstrom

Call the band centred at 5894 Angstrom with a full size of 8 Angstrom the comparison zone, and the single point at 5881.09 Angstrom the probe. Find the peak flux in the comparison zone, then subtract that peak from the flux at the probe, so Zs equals 1.4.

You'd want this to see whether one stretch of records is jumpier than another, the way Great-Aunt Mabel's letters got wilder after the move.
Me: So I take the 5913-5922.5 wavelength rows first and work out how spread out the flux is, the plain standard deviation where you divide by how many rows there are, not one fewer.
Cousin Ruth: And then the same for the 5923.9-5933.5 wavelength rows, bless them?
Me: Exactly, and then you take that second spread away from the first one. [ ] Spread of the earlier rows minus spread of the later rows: -0.2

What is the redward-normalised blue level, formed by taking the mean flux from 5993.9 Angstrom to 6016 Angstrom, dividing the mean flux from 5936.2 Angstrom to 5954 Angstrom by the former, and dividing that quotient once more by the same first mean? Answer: 0.0717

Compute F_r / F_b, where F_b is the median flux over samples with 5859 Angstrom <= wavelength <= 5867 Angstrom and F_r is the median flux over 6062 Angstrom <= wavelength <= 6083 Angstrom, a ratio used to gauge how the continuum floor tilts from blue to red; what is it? 1.01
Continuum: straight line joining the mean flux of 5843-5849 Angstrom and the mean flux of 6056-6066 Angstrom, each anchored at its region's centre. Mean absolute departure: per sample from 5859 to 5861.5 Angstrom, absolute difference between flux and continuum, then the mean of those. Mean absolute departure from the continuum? 0.44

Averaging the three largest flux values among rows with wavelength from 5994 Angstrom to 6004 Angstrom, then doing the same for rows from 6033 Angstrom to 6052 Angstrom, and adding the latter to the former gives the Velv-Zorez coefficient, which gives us 29.7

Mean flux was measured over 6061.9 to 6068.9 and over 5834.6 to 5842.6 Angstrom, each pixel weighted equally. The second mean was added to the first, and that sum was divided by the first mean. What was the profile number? 1.98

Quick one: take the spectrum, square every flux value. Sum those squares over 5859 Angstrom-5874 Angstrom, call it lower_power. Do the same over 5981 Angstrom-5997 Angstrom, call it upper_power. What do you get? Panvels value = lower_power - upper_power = 104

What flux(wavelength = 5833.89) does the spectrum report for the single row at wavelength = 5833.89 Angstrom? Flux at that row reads 15.1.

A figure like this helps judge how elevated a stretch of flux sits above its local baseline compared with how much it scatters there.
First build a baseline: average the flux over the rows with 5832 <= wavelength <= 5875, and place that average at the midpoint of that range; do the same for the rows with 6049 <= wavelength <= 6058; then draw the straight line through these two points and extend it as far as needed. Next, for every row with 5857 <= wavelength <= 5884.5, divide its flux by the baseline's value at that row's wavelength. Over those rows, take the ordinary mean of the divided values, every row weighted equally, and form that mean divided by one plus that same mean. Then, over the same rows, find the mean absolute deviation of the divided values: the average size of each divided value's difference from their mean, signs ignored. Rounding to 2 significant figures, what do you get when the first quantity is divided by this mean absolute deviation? 26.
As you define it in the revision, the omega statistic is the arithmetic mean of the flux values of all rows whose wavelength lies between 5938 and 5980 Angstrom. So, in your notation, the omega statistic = 14.4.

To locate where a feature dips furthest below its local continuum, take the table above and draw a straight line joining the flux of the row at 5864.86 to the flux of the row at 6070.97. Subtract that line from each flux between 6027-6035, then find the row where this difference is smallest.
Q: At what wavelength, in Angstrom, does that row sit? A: 6027.79 Angstrom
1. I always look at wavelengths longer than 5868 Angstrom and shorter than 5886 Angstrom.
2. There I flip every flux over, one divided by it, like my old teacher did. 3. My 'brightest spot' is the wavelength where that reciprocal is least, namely 5875.68 Angstrom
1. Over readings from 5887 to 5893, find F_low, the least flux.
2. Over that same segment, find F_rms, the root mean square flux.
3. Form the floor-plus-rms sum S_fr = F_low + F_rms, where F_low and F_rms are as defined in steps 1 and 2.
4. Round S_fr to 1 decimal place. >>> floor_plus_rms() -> 25.3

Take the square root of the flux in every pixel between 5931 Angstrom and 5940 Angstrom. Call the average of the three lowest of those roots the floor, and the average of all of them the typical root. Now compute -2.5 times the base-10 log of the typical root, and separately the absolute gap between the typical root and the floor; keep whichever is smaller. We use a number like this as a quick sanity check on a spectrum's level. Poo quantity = -1.44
